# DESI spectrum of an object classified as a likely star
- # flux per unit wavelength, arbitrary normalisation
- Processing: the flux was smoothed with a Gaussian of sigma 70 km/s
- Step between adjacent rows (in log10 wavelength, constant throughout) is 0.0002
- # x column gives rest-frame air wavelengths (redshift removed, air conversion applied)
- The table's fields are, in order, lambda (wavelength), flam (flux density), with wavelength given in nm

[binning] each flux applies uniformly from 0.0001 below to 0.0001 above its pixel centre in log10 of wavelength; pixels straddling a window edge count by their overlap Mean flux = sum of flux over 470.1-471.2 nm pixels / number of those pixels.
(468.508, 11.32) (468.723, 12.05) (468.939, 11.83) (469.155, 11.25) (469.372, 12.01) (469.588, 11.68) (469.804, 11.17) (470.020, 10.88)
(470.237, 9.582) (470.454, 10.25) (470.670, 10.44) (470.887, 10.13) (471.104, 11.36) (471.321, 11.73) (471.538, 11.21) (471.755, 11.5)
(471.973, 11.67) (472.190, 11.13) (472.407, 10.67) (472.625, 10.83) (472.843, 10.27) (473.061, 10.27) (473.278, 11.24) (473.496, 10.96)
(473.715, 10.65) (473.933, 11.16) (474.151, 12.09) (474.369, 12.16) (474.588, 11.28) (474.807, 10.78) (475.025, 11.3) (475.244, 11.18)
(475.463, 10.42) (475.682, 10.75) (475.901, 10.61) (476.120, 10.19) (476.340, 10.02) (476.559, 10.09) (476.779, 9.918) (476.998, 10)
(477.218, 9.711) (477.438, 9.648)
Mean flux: 10.4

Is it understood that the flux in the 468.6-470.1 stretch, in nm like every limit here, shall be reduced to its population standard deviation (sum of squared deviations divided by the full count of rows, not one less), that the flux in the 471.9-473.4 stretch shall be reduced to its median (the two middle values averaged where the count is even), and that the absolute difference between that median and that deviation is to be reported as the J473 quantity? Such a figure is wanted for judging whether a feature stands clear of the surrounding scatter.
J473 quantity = 10.4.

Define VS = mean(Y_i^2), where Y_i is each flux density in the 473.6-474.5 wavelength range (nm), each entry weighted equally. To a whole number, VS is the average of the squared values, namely 133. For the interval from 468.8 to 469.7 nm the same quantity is 137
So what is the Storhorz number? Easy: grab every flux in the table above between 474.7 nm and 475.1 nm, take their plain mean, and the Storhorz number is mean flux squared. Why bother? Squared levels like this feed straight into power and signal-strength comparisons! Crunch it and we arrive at 122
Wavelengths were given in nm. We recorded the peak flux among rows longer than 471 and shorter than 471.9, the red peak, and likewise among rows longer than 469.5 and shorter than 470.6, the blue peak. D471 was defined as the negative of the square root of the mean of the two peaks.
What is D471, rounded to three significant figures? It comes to -3.42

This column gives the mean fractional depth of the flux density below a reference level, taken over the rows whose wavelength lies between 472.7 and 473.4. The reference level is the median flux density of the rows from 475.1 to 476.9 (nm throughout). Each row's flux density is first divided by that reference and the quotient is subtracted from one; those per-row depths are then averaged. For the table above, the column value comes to -0.03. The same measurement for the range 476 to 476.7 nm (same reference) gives 0.02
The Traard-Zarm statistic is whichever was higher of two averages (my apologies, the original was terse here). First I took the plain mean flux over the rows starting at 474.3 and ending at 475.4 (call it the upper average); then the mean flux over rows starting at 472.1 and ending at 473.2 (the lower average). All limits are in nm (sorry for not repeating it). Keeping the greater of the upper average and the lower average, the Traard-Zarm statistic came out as 11.3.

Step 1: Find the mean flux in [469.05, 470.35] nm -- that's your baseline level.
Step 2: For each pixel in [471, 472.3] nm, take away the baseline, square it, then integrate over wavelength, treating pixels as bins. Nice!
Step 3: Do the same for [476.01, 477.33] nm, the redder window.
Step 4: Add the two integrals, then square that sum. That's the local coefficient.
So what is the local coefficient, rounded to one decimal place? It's 3.4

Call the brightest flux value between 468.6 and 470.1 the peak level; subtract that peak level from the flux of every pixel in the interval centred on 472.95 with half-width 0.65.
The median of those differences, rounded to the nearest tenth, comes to -1.3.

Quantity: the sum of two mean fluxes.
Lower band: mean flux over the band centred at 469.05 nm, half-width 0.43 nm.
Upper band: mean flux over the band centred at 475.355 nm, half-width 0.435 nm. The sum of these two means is 22.7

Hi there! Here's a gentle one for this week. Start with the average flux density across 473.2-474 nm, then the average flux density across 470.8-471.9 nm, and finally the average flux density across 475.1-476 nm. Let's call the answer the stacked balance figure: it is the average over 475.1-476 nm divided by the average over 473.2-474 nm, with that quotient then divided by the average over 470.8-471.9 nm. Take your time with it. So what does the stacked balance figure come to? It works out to 0.087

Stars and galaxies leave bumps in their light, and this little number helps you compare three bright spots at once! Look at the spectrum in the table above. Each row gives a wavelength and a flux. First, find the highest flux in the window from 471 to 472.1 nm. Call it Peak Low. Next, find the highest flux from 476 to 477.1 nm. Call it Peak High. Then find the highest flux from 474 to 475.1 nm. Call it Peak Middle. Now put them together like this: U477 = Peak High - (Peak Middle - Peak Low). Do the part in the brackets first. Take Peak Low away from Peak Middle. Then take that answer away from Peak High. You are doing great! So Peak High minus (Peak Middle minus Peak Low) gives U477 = 9.8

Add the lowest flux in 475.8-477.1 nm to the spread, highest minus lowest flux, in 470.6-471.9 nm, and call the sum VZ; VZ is 11.5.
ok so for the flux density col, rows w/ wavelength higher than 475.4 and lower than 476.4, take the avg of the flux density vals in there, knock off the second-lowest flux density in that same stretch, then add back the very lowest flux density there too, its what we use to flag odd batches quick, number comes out 10.2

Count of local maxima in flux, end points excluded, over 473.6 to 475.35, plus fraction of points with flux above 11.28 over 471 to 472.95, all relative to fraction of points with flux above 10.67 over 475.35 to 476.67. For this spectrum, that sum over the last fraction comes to 15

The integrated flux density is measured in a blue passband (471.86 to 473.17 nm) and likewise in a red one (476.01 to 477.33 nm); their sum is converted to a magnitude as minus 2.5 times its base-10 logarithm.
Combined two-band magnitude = -3.59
